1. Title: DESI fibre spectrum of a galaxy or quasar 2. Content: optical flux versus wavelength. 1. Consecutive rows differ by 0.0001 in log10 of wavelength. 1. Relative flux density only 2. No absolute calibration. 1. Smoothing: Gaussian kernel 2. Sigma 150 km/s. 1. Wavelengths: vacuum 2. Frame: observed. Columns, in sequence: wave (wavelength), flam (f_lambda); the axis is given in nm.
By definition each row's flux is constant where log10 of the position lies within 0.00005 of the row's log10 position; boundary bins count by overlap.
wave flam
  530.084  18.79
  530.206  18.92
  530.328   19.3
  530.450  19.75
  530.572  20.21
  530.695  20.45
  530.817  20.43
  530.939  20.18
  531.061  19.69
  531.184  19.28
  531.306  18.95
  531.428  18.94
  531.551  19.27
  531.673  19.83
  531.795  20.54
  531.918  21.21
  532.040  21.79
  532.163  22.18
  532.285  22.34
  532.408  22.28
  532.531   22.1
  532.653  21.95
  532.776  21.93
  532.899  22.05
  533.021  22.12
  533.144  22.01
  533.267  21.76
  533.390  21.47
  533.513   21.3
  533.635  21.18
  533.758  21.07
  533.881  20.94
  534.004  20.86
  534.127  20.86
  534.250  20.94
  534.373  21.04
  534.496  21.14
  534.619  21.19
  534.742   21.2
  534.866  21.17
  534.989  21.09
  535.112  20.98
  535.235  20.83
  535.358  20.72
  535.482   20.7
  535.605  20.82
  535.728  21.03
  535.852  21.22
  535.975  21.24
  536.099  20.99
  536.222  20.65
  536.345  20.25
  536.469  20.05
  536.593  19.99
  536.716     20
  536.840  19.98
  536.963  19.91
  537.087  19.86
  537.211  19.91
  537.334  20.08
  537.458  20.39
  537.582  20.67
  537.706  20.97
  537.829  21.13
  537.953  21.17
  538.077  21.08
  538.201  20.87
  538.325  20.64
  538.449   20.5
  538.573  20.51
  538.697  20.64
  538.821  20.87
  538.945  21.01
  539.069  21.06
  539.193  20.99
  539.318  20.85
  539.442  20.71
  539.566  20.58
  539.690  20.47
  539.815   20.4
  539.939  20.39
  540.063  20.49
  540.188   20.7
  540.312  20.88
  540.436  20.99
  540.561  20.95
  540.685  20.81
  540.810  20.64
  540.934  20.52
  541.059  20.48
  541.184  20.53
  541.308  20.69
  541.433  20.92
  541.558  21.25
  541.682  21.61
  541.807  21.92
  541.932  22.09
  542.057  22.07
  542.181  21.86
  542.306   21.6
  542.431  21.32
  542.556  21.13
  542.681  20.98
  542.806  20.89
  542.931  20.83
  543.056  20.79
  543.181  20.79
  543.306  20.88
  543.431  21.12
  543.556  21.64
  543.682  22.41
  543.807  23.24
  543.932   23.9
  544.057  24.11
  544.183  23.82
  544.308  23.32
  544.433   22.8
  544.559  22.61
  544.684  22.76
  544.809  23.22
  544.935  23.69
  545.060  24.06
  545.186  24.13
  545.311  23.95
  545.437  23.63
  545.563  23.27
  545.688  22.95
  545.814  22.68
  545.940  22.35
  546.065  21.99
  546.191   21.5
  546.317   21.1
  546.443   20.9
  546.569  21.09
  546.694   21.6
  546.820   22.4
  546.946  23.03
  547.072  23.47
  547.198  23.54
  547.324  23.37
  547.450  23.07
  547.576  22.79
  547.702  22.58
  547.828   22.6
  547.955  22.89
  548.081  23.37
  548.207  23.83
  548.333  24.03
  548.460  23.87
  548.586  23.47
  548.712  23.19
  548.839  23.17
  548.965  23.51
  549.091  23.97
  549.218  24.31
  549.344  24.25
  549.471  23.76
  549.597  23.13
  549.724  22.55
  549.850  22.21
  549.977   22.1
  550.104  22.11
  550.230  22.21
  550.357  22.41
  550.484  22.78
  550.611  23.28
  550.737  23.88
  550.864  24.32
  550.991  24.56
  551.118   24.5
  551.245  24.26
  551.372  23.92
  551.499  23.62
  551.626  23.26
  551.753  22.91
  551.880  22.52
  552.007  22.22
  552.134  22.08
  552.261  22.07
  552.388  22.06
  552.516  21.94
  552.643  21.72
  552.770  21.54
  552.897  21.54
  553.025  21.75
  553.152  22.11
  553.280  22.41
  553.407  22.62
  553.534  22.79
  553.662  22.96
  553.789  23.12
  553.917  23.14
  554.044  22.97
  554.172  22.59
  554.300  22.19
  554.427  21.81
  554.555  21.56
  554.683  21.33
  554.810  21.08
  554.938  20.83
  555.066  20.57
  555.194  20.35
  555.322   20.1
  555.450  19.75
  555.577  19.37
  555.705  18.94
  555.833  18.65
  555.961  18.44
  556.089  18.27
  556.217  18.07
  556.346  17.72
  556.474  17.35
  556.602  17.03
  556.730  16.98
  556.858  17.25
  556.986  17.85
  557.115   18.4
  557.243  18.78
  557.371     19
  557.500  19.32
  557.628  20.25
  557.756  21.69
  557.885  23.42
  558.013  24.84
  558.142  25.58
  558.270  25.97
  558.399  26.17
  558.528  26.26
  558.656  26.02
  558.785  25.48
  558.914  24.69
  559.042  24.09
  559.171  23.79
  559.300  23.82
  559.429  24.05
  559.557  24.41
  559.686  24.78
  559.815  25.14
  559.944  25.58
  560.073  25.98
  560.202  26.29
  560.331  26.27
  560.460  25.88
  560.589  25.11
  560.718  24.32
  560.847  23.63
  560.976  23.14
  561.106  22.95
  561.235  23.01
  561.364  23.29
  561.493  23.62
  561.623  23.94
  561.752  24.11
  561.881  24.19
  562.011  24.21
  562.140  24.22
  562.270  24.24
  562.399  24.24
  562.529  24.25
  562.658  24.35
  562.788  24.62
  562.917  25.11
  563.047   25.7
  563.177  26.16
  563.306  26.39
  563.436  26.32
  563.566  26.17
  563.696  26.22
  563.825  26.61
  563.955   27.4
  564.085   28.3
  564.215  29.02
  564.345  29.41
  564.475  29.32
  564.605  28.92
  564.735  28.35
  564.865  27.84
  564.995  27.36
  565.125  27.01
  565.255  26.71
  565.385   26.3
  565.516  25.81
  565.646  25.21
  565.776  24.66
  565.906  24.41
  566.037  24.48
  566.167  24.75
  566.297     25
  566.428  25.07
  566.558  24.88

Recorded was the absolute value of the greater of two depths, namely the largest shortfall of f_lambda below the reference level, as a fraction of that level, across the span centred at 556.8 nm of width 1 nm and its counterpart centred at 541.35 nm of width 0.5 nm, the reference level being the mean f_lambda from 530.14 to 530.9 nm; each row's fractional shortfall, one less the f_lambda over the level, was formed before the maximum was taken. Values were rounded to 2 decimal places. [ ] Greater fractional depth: 0.14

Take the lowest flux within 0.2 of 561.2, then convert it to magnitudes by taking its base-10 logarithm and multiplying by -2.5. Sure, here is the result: -3.40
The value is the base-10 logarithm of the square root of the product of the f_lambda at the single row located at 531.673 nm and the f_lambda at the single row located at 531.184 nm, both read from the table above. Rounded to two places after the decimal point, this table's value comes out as 1.29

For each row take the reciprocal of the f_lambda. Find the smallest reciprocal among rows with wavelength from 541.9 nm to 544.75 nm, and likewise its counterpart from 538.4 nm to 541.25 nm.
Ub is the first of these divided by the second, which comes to 0.87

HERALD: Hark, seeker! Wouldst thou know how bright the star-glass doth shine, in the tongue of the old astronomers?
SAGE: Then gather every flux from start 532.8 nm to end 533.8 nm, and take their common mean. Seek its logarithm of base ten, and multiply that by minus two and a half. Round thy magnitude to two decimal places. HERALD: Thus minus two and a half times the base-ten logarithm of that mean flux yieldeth -3.34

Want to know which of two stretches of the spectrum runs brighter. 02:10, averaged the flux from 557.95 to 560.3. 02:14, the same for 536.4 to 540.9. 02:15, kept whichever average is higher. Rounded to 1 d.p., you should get 25.2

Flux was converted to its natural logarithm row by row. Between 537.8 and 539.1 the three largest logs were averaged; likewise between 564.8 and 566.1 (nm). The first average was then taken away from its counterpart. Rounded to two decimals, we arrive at 0.26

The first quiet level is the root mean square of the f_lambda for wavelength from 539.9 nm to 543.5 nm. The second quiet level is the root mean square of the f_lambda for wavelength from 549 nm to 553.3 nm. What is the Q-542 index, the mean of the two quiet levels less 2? 20.0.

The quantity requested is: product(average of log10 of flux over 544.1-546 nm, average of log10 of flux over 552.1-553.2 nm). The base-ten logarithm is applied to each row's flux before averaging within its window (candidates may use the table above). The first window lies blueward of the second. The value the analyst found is 1.83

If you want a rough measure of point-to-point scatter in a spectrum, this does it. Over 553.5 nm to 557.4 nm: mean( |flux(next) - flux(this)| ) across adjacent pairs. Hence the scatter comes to 0.28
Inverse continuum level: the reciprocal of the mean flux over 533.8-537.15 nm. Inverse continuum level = 0.048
